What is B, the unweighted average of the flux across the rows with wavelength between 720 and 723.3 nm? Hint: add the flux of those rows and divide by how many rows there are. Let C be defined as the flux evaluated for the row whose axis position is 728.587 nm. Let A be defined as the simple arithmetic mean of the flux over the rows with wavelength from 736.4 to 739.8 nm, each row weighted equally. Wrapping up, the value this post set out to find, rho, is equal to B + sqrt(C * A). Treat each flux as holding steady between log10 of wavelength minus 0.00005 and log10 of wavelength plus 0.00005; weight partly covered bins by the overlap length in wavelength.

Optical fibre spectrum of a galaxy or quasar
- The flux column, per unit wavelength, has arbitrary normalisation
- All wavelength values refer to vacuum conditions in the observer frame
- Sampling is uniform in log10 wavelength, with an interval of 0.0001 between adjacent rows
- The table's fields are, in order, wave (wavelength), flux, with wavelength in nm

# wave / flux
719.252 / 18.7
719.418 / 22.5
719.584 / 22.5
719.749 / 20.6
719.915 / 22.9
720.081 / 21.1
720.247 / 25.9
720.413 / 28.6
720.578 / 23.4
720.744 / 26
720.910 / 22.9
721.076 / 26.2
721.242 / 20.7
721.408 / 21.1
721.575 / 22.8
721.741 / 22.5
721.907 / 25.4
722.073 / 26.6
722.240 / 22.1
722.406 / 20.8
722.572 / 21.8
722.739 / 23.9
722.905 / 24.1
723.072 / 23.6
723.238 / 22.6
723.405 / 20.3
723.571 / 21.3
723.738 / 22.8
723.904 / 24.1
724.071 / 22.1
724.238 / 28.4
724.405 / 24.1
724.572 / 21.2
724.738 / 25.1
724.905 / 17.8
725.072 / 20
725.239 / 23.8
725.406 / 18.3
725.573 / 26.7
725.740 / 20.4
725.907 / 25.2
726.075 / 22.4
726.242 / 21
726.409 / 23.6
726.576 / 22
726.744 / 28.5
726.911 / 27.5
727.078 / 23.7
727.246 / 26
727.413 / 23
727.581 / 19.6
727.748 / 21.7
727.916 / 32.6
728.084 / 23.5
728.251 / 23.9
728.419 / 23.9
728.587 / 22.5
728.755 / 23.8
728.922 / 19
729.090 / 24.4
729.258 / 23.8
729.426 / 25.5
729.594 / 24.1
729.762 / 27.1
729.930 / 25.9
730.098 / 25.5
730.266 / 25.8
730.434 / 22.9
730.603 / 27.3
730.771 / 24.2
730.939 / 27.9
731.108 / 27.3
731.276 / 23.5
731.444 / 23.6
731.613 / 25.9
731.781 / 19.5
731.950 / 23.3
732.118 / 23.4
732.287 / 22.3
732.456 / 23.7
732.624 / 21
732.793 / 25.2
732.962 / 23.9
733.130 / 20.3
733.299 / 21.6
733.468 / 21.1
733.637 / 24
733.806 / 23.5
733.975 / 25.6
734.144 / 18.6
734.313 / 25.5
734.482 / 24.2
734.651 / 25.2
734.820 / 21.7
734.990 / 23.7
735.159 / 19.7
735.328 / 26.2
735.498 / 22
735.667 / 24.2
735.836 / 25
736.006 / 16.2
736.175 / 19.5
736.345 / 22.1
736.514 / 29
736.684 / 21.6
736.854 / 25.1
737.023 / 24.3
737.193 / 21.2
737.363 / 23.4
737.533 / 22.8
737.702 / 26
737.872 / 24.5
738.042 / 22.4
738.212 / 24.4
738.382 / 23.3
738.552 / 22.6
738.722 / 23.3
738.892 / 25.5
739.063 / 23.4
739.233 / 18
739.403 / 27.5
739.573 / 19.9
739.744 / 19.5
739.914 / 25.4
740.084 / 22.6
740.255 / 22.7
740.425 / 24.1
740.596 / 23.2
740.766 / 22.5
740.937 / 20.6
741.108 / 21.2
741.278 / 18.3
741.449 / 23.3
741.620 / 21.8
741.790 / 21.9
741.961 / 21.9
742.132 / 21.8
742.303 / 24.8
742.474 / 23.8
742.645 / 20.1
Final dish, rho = 46.5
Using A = 23.4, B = 23.6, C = 22.5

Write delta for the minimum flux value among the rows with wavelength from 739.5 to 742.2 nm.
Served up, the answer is 18.3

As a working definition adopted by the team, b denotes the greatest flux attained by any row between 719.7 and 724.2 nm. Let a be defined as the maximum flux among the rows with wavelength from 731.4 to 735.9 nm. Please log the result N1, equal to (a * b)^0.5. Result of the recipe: 27.4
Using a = 26.2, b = 28.6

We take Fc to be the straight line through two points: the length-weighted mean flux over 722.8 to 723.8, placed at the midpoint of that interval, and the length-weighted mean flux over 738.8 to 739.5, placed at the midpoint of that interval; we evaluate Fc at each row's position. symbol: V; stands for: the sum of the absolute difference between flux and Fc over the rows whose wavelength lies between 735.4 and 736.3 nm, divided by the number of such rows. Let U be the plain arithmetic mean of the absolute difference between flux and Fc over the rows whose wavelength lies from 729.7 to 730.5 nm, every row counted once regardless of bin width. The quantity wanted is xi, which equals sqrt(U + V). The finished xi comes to 2.34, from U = 2.5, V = 3.0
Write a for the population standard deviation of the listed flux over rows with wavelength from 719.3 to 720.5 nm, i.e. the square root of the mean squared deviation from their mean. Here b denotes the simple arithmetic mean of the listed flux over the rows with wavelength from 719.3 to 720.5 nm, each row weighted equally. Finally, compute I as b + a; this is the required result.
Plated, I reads 26.1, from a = 2.6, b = 23.4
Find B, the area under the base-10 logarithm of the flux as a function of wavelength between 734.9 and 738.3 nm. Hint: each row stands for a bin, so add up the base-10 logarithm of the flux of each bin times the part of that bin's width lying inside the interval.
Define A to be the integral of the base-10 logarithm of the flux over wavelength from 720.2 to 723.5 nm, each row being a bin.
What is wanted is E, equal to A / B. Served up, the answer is 0.98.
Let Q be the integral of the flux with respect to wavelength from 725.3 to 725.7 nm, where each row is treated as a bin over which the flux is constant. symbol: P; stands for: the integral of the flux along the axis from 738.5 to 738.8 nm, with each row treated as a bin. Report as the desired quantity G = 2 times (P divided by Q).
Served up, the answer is 1.5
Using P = 6.9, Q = 8.9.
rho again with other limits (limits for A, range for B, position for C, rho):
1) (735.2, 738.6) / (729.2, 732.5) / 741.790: 47.2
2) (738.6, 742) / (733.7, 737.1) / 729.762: 47.7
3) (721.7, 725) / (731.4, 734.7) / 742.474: 46.5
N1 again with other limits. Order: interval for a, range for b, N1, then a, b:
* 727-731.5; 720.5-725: 30.4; 32.6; 28.4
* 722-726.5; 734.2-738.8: 28.7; 28.4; 29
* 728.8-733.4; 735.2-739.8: 28.4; 27.9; 29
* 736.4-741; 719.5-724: 28.8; 29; 28.6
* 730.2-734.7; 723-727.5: 28.2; 27.9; 28.5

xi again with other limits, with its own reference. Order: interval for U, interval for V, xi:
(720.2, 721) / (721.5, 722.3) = 2.16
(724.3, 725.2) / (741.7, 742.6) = 1.97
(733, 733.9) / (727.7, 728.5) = 2.07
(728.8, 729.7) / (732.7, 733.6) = 1.97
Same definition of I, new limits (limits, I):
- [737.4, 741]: 25.2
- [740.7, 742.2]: 22.8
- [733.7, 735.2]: 25.5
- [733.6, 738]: 25.9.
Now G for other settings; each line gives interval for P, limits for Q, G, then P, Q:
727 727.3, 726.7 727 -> 1.8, 7.4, 8.4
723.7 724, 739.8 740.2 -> 1.5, 7.1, 9.4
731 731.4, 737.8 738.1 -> 2.9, 10.1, 7.0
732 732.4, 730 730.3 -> 2.4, 9.2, 7.7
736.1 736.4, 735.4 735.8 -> 1.3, 6.2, 9.4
